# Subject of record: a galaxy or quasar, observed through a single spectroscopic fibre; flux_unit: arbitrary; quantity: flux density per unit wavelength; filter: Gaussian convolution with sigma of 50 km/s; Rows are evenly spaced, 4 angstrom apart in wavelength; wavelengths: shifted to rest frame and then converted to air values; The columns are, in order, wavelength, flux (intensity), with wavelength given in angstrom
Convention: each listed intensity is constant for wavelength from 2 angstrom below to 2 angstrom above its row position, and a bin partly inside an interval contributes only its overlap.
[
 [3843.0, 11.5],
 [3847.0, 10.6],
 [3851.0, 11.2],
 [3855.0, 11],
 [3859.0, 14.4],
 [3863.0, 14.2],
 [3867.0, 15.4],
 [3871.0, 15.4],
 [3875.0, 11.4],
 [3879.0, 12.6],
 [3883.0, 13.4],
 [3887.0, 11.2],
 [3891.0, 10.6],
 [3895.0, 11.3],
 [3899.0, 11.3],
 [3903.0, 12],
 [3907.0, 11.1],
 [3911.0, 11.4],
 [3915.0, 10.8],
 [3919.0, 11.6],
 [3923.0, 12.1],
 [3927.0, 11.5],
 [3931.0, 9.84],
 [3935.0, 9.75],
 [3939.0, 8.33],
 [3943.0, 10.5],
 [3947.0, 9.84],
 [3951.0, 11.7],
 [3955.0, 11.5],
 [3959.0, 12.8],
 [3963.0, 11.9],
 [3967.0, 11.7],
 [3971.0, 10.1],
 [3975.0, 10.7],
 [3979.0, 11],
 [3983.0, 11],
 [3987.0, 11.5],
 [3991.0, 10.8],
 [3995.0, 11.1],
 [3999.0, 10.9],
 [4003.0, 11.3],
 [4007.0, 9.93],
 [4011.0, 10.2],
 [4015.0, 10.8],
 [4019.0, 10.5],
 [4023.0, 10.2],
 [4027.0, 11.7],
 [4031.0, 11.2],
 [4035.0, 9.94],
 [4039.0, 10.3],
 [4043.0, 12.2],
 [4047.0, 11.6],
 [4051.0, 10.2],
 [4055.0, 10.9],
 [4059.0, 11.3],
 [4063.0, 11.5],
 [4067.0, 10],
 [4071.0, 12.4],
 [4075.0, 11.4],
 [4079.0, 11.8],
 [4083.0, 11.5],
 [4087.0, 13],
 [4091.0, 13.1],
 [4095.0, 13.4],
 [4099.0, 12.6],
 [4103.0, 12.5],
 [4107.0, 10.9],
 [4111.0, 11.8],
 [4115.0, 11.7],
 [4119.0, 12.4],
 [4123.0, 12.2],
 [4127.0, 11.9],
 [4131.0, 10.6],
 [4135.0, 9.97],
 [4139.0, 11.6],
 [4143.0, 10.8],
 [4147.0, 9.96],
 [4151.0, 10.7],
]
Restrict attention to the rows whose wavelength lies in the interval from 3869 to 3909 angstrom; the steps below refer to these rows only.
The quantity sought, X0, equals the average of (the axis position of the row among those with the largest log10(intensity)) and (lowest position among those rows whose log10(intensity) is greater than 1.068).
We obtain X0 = 3871 angstrom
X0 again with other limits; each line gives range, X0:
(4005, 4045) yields 4035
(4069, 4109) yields 4083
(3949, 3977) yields 3955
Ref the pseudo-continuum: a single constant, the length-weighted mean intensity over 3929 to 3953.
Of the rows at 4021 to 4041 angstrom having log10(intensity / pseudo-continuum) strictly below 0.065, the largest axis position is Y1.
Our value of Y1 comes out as 4039.0 angstrom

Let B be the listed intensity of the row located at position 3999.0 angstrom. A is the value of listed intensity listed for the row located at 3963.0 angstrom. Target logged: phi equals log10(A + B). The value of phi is 1.36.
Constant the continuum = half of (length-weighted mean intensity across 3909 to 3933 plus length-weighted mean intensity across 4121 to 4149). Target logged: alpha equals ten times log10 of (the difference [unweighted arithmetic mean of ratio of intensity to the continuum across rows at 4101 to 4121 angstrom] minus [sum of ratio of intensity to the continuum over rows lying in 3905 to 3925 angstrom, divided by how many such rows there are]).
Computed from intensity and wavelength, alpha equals -13.8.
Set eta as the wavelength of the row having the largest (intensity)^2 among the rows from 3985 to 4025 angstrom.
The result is 3987.0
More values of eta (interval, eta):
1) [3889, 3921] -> 3903.0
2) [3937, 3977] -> 3959.0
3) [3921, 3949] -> 3923.0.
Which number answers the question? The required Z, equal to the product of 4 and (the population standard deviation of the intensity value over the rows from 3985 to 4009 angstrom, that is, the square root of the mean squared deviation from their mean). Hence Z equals 2.0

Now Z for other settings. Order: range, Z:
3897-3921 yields 1.5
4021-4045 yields 3.3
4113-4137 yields 3.5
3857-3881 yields 5.8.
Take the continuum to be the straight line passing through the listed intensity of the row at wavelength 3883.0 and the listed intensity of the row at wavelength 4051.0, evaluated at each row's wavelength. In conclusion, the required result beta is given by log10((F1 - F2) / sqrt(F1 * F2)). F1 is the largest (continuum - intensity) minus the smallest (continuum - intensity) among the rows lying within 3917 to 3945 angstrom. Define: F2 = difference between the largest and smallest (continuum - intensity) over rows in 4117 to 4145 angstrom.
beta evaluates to -0.31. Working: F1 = 3.5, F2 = 2.1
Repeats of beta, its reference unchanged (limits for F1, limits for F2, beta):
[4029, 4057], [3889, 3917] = -0.40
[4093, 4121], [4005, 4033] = -1.26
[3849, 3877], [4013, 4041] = 0.05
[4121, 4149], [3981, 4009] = -0.36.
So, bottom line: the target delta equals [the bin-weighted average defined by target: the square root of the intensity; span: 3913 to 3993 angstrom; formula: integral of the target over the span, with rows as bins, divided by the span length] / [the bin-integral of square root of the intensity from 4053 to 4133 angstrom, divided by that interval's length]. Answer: 0.96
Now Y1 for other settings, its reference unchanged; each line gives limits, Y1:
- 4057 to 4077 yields 4075.0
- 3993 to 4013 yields 4011.0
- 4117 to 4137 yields 4135.0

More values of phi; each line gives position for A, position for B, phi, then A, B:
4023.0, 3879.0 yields 1.36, 10.2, 12.6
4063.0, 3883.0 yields 1.40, 11.5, 13.4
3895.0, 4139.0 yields 1.36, 11.3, 11.6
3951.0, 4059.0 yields 1.36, 11.7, 11.3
